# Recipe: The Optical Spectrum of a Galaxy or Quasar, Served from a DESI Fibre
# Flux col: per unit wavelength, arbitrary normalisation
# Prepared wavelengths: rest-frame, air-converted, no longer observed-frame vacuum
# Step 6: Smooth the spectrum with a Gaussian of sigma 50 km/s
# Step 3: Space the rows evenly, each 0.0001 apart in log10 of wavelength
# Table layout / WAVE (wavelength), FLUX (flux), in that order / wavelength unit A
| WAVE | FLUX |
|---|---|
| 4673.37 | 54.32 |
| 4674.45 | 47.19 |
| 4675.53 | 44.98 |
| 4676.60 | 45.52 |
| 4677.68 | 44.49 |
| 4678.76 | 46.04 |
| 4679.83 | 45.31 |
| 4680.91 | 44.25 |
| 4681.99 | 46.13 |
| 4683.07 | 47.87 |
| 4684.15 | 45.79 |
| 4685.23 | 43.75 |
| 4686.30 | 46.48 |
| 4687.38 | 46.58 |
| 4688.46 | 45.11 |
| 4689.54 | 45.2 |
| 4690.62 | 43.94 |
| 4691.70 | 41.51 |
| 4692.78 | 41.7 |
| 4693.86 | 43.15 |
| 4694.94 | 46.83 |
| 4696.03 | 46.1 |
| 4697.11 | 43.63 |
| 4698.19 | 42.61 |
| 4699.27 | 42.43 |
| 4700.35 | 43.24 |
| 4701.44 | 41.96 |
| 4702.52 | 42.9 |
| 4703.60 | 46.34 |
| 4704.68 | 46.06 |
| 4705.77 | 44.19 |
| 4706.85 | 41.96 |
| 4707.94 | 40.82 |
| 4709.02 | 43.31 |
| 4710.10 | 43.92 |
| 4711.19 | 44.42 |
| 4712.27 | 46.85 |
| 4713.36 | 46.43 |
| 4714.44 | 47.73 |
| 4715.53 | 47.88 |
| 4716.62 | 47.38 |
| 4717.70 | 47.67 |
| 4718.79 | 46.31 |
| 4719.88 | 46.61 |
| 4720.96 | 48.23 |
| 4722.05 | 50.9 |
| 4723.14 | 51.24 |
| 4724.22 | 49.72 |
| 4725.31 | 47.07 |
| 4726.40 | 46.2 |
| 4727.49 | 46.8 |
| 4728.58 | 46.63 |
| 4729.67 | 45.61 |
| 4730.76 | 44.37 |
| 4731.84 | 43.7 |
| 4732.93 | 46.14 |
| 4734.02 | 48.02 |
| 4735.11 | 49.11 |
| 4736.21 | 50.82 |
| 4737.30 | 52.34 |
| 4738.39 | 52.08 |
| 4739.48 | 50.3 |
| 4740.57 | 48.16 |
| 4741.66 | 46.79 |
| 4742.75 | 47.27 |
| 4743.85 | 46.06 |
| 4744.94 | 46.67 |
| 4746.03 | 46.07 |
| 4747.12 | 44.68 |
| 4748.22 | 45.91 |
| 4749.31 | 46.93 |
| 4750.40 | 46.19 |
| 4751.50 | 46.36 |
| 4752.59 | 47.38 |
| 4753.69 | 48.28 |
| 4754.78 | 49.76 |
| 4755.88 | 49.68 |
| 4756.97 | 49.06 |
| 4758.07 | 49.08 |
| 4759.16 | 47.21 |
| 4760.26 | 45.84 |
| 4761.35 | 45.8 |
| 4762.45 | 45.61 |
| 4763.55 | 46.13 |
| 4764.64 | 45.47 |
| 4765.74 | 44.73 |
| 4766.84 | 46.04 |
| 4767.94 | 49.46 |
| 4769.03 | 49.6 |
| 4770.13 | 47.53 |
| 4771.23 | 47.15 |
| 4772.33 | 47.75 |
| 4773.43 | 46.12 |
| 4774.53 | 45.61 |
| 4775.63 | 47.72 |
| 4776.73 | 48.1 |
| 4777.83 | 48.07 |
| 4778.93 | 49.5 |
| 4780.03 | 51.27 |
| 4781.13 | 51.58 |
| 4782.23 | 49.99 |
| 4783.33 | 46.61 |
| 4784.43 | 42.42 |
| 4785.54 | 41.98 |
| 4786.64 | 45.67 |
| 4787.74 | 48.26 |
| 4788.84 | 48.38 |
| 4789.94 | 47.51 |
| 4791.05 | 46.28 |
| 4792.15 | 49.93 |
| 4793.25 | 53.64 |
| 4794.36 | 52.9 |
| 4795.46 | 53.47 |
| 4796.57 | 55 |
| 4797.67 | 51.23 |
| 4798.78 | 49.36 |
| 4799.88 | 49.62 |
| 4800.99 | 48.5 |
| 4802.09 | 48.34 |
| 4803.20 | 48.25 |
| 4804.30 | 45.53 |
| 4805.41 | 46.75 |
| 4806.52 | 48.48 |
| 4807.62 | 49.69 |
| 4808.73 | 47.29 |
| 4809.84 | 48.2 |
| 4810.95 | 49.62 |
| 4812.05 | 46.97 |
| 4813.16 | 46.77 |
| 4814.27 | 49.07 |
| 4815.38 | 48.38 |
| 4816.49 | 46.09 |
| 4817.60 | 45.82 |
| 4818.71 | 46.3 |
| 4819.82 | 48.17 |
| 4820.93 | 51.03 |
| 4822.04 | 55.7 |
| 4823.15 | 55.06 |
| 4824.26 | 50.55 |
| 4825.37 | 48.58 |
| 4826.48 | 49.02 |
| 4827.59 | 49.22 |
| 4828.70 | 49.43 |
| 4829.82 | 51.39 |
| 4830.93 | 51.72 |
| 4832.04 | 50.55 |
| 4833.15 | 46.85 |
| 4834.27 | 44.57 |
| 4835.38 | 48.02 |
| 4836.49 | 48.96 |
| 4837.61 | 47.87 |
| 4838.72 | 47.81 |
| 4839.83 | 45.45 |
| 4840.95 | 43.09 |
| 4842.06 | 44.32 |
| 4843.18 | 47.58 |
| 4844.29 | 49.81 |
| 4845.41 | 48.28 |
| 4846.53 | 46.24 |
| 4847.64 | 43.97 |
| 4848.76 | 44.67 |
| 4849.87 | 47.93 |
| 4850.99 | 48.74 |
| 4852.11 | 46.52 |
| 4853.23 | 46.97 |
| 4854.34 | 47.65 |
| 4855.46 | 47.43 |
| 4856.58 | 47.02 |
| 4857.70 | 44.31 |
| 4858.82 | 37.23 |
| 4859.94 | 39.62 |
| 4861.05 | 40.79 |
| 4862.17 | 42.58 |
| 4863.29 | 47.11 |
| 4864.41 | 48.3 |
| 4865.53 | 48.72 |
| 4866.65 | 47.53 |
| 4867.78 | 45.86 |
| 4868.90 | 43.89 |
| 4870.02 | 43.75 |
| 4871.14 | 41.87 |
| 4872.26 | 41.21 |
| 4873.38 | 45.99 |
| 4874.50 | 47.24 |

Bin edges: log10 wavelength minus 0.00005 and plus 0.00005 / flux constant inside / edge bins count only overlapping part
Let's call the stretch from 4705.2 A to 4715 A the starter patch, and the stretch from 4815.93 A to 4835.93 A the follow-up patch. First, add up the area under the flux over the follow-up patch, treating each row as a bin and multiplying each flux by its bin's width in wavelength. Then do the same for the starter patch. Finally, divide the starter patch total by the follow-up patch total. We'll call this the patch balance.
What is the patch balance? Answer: 0.44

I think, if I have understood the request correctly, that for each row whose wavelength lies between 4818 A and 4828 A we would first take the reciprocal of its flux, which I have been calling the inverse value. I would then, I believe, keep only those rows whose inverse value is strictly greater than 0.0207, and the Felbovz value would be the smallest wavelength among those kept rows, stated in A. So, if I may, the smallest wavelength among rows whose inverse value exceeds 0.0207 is 4818.71 A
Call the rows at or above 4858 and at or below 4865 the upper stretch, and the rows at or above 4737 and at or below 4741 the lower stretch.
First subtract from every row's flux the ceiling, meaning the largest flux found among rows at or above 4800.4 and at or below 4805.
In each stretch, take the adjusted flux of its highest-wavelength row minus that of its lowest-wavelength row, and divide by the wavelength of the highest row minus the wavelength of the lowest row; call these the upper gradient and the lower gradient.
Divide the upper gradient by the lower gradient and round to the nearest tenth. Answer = -1.5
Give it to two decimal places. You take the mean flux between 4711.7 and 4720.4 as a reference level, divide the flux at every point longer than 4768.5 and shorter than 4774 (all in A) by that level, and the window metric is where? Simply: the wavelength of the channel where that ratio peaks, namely 4769.03 A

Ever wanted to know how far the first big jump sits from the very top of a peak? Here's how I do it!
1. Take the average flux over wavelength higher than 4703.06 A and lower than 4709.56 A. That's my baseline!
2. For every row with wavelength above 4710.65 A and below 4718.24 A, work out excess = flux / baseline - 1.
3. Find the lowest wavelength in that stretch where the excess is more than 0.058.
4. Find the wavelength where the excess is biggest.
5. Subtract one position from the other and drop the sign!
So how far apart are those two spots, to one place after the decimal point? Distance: 3.3 A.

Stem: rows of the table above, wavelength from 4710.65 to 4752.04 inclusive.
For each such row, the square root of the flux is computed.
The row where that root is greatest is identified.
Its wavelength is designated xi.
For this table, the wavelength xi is 4737.30 A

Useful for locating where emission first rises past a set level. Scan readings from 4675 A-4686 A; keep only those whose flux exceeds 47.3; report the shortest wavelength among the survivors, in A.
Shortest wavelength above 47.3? 4683.07 A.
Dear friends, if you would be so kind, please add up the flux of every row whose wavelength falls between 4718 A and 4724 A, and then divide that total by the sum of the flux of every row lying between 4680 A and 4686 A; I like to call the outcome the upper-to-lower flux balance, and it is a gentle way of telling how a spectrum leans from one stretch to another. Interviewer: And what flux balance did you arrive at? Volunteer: 1.07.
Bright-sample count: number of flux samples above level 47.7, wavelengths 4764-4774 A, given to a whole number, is 3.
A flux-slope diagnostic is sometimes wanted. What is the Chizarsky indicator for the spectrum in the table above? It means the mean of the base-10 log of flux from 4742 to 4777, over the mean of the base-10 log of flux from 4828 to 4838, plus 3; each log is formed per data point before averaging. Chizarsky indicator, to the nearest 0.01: 3.99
